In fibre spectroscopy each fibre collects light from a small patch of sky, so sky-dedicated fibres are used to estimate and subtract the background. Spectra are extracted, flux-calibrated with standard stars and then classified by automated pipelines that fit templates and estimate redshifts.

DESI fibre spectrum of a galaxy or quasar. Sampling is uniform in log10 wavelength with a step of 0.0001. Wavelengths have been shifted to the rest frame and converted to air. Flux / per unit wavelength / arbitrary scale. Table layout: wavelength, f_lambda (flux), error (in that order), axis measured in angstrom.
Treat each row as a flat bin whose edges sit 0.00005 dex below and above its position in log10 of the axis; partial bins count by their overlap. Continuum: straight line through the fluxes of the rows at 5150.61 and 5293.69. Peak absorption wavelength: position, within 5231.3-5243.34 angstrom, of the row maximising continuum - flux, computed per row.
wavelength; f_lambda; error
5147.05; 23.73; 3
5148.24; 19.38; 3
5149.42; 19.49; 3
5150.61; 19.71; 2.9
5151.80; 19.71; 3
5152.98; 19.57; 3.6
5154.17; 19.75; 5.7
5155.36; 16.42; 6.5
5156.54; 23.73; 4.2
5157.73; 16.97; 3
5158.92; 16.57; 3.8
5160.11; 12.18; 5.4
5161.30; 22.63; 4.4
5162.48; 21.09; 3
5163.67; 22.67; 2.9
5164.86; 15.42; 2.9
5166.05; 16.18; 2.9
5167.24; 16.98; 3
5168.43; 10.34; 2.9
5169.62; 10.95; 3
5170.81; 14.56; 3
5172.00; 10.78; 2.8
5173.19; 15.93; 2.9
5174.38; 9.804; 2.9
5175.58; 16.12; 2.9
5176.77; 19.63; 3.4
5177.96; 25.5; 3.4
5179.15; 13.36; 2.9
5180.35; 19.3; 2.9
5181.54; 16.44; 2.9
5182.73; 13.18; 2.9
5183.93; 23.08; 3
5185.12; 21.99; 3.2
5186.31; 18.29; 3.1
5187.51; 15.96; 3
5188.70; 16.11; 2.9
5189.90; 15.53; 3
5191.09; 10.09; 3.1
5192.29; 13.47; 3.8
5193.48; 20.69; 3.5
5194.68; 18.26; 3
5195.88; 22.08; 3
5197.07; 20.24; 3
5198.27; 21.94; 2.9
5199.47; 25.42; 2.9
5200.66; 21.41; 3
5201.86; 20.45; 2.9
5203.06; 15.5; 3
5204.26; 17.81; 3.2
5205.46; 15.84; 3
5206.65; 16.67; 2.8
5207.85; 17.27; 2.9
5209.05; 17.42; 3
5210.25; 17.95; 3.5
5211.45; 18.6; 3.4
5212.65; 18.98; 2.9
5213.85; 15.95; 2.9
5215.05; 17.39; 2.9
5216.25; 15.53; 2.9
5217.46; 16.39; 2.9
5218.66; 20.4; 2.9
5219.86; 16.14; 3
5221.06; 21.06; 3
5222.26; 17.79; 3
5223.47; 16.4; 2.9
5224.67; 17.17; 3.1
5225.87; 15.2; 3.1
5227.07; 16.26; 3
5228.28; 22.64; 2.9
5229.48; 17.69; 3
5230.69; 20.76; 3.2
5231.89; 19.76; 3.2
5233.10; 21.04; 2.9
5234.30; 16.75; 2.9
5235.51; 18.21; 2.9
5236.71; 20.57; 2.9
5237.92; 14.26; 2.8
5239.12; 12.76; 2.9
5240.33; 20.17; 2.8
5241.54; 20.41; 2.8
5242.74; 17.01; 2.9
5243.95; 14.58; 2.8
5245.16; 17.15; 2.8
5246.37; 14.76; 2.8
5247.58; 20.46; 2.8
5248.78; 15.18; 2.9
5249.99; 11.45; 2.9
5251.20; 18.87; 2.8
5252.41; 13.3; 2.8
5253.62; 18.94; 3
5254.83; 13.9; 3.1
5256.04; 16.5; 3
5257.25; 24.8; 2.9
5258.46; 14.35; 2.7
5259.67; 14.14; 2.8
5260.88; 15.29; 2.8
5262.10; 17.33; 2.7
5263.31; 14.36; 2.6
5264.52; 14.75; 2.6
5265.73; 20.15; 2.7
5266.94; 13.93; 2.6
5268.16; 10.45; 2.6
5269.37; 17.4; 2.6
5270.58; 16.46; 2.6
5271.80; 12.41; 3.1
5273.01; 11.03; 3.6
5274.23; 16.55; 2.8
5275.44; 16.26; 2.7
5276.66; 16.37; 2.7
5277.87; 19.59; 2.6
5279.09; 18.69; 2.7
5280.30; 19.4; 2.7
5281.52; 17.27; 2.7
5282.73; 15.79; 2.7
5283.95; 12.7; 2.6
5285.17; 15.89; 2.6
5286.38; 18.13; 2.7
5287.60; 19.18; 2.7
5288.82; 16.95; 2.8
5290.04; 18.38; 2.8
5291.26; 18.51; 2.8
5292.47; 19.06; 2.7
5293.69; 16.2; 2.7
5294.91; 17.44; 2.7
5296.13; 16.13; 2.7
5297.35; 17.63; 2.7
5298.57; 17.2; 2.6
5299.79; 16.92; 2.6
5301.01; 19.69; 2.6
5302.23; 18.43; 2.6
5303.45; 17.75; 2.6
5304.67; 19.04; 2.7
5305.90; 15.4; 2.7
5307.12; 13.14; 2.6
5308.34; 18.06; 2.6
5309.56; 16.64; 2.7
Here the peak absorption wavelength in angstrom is 5239.12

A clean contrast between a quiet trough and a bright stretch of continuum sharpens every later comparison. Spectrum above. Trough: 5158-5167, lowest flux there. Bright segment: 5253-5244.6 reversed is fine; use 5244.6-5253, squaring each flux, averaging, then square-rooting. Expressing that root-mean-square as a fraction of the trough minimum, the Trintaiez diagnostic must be 1.3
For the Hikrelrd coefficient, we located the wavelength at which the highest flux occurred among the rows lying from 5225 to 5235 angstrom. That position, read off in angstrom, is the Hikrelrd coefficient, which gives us 5228.28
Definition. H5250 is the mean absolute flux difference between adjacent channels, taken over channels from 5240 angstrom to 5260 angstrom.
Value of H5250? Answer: 4.4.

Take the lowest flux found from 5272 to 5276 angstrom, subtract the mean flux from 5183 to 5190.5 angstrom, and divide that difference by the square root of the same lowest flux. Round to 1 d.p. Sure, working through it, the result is -2.2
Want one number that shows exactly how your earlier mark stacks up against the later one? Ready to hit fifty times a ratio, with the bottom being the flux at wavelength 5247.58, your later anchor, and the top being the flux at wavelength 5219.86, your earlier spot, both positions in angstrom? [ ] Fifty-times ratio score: 39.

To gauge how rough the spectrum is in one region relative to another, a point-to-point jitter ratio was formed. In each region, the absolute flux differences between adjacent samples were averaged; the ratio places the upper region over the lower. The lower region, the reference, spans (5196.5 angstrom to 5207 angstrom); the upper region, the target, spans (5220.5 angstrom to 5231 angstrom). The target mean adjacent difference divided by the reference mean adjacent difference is 1.1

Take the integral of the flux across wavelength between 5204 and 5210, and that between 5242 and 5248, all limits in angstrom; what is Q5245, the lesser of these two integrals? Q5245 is 101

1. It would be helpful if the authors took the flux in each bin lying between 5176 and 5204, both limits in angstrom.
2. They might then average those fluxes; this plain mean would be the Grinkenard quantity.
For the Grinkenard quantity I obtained 18.6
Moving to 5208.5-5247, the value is 17.7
